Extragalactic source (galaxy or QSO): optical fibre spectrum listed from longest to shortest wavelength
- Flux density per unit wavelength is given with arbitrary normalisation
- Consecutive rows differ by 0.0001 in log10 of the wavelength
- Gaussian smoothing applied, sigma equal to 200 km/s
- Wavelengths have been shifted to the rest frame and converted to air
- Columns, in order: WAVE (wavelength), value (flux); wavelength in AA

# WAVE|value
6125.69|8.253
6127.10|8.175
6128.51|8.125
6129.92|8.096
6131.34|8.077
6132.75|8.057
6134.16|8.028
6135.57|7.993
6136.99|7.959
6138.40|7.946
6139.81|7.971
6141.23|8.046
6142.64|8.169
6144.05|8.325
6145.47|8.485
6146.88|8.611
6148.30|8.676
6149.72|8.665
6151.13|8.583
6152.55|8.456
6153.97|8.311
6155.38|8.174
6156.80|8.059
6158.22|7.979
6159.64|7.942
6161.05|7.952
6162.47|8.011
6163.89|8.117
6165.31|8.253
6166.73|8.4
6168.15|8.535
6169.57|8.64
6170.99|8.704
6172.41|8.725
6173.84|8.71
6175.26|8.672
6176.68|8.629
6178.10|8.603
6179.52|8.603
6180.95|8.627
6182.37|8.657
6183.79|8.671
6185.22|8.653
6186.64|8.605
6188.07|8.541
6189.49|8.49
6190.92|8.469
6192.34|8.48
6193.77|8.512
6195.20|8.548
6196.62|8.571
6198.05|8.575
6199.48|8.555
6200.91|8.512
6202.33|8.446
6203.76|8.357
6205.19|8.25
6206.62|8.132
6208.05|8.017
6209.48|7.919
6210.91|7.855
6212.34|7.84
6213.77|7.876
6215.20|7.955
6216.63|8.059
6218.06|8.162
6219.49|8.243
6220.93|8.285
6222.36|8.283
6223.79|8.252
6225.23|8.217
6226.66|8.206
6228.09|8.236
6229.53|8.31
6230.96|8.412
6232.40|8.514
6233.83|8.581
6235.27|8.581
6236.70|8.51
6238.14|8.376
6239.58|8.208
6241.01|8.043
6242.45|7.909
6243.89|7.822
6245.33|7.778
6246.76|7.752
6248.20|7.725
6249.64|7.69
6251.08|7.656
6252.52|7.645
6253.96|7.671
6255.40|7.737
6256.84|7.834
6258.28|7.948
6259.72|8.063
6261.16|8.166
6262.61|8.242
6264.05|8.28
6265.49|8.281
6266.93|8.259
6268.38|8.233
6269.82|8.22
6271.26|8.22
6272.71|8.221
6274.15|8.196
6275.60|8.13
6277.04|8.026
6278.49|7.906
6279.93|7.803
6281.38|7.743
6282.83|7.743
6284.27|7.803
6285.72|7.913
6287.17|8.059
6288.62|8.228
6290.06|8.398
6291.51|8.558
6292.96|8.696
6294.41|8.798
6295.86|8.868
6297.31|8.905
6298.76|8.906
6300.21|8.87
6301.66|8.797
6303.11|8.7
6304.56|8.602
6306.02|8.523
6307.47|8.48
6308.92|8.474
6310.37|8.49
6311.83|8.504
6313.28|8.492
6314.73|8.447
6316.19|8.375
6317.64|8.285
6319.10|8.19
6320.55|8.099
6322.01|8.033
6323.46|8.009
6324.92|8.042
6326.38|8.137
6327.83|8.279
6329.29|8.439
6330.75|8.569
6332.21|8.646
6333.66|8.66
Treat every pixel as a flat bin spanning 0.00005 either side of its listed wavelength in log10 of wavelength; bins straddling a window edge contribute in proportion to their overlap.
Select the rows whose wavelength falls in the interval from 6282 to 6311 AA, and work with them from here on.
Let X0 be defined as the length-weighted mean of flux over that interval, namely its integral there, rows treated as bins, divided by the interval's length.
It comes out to 8.49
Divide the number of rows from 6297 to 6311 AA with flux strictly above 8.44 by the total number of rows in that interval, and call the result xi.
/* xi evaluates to 1.0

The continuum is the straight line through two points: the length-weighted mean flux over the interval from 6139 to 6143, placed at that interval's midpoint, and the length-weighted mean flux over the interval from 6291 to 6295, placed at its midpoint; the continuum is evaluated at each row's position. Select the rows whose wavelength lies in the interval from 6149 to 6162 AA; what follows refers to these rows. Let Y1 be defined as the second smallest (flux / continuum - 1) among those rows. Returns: -0.02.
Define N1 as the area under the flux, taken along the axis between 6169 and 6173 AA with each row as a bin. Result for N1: 34.8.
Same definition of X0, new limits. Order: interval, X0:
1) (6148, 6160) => 8.31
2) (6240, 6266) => 7.90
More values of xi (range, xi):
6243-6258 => 0.0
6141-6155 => 0.6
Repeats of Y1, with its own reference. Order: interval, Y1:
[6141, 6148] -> 0.01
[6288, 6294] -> -0.03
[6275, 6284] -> -0.10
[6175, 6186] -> 0.05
